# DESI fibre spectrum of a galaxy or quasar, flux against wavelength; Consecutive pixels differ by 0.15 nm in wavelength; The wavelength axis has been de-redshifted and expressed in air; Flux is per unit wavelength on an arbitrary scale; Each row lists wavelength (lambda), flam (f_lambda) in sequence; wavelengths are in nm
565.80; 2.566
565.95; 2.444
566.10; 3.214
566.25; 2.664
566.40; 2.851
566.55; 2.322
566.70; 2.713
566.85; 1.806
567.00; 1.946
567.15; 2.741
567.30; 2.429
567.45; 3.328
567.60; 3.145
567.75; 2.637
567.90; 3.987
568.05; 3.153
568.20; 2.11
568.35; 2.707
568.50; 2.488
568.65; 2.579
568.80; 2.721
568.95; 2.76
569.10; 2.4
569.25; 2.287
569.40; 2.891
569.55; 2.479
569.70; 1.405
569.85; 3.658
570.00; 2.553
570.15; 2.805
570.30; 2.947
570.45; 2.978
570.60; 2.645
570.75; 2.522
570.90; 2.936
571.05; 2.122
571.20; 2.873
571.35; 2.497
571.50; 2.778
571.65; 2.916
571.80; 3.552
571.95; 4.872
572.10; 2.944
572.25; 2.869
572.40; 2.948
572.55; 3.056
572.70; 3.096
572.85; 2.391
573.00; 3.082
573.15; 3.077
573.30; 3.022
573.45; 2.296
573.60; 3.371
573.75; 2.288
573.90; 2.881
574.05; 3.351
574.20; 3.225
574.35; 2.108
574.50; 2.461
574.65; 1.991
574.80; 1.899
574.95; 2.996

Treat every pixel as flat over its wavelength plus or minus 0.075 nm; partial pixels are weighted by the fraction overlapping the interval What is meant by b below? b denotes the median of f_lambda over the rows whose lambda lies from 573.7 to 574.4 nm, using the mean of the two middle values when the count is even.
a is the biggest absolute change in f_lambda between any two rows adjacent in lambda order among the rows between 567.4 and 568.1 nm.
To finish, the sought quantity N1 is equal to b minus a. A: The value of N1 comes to 1.5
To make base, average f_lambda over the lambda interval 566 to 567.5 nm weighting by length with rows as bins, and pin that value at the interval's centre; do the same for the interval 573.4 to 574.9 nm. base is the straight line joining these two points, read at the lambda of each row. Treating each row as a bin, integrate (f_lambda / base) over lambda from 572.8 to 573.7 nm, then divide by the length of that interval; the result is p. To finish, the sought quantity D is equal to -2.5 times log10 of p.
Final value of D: -0.11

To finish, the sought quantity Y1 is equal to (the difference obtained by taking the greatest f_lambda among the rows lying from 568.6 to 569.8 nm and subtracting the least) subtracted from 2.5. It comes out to 1.0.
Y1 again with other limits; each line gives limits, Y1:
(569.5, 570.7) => 0.2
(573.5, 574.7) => 1.1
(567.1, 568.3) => 0.6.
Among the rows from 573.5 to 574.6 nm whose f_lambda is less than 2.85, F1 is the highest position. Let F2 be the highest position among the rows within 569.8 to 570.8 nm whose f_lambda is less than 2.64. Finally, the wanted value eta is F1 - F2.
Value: 3.75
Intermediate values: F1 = 574.50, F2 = 570.75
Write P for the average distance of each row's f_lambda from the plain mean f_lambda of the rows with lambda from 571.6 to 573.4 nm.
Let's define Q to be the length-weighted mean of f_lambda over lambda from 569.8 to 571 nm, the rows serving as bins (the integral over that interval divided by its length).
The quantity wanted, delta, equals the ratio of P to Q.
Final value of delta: 0.124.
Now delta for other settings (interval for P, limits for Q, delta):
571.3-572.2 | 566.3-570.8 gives 0.238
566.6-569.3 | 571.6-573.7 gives 0.118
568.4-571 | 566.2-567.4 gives 0.120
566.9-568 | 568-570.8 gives 0.195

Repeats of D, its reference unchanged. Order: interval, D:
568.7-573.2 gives -0.10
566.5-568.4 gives -0.05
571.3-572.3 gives -0.24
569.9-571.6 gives -0.05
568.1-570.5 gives -0.01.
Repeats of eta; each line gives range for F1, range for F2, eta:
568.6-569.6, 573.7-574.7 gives -5.10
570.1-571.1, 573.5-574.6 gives -3.45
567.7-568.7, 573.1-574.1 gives -5.10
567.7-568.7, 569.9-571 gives -2.10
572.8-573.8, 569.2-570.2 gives 3.75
